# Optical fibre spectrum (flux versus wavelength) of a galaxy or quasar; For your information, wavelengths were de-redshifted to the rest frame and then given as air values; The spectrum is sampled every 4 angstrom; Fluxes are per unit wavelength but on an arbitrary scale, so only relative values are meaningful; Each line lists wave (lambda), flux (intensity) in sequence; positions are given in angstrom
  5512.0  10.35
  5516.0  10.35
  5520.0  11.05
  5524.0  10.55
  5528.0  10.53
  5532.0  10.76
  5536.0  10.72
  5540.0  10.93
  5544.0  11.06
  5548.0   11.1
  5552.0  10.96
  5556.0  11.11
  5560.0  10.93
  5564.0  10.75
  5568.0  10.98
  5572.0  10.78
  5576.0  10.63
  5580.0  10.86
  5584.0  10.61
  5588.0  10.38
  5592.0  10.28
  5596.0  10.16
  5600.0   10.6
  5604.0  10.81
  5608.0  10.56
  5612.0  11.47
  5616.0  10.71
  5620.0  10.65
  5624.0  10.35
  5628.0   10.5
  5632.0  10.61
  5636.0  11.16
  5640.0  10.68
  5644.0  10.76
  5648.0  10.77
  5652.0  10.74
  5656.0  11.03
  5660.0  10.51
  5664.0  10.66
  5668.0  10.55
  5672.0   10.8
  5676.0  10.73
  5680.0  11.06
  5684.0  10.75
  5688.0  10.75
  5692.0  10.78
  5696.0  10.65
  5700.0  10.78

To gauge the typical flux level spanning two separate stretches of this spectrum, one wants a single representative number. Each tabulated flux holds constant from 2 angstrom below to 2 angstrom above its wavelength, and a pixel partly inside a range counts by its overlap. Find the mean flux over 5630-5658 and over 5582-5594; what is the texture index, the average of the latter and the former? 10.6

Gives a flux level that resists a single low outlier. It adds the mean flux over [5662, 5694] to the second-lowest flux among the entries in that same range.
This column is 21.4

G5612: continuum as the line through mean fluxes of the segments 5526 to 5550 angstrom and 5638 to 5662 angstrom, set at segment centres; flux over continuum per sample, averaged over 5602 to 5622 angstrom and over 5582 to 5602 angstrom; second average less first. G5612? -0.04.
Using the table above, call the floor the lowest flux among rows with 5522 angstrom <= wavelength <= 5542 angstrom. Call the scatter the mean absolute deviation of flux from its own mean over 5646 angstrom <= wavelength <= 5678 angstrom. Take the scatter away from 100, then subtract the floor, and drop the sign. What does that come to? 89.4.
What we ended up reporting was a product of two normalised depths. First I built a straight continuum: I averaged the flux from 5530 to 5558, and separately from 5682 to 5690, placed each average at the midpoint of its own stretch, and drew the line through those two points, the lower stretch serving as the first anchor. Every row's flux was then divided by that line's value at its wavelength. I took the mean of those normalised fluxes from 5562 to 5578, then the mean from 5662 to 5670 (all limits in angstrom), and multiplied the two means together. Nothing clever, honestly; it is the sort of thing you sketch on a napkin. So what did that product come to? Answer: 0.972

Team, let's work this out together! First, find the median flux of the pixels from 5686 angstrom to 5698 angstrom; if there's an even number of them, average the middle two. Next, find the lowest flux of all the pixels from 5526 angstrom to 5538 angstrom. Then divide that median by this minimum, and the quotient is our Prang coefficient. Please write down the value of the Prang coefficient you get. 1.02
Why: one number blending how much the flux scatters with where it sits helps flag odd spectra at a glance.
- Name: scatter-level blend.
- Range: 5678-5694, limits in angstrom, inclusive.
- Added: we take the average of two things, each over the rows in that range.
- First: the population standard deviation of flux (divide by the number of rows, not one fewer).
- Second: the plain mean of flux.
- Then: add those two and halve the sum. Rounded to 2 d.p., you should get 5.48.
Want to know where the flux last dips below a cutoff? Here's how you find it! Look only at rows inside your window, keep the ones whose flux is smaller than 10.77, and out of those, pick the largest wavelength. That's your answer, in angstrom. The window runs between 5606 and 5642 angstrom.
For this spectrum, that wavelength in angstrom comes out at 5640.0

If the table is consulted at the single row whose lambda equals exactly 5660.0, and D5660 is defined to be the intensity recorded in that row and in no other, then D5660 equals 10.51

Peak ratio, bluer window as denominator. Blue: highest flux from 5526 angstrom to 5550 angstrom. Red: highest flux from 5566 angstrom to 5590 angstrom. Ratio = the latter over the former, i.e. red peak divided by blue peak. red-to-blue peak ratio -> 0.99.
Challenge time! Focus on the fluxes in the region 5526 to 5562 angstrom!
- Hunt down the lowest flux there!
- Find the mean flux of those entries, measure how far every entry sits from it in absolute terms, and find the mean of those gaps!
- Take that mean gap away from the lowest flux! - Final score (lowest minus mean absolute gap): 10.4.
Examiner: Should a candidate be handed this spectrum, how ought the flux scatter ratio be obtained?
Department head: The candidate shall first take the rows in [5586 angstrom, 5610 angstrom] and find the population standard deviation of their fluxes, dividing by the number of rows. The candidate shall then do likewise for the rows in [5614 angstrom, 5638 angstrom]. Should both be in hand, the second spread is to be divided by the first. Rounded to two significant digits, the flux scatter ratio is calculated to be 1.2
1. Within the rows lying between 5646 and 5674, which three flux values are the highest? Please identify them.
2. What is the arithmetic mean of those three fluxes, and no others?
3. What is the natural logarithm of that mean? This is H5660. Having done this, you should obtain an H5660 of 2.39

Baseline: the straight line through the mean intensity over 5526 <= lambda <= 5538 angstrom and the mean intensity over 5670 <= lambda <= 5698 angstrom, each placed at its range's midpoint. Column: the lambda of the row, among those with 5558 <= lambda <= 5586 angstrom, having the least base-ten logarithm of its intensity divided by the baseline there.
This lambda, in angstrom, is 5584.0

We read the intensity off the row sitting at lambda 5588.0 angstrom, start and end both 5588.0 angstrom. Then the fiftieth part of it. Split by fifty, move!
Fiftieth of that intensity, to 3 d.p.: 0.208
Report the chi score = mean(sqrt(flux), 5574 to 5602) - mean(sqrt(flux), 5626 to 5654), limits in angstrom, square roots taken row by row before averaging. -0.04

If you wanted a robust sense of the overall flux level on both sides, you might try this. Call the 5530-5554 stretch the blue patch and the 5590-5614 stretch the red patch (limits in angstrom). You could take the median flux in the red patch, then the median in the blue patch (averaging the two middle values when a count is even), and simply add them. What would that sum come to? 21.5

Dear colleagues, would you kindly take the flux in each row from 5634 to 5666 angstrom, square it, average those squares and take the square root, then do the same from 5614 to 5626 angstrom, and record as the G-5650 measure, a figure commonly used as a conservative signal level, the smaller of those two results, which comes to 10.6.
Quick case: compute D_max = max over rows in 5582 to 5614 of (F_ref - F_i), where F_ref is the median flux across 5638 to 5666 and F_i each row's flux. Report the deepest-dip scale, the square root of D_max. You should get 0.76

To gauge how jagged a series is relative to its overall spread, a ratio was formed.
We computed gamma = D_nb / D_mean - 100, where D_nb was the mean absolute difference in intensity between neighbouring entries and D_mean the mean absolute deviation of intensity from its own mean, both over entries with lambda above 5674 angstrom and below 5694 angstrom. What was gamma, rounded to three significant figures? -98.3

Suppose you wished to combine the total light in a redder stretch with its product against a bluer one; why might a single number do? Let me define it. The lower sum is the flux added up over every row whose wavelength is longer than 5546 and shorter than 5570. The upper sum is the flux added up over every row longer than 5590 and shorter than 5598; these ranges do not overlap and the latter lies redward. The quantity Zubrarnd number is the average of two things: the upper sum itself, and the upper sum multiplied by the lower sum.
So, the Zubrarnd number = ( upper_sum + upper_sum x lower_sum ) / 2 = 683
